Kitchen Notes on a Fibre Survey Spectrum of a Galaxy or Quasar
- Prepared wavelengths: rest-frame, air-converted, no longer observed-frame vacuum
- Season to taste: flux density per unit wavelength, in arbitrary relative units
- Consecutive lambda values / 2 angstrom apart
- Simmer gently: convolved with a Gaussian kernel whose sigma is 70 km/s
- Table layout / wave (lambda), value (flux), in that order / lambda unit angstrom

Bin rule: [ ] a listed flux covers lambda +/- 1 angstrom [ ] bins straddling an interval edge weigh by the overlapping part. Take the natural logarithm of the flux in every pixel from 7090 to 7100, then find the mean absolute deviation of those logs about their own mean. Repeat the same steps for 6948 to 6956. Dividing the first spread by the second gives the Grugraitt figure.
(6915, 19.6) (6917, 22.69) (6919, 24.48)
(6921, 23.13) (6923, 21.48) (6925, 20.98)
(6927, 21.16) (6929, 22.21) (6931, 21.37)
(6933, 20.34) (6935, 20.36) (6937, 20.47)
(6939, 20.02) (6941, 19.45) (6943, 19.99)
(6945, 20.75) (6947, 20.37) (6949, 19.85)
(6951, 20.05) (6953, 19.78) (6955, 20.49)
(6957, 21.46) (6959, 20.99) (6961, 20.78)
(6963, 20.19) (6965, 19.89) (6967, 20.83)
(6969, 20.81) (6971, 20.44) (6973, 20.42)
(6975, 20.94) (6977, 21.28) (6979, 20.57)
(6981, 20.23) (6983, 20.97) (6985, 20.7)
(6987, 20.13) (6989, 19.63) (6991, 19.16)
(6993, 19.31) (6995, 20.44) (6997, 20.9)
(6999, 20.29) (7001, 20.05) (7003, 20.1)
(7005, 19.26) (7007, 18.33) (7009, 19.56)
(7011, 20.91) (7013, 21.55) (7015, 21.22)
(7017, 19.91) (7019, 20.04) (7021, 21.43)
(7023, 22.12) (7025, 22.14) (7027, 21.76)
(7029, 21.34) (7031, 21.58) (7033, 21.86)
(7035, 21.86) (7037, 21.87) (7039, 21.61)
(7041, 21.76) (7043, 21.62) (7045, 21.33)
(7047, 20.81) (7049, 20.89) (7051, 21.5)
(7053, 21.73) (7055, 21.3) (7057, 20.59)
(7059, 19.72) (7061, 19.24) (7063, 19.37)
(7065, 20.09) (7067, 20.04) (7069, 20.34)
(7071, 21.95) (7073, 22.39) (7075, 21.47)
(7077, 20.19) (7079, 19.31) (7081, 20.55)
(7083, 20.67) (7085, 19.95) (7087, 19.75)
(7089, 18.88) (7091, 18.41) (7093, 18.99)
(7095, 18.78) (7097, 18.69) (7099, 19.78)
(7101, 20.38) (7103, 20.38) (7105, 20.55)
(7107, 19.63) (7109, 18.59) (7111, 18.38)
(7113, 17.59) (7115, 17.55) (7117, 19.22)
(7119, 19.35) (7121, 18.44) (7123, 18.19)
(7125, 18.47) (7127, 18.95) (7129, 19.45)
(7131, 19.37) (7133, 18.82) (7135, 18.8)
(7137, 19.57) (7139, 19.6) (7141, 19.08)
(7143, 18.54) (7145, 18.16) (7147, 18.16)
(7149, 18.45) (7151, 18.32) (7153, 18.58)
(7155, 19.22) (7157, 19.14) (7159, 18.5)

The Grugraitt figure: 1.7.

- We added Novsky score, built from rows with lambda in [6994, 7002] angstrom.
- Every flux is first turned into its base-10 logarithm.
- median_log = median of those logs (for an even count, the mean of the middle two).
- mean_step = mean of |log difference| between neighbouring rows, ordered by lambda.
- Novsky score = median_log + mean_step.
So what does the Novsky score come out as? 1.32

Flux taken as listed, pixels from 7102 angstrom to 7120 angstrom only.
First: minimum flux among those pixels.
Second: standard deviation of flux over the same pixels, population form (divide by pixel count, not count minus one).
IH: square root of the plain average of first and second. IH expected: 3.05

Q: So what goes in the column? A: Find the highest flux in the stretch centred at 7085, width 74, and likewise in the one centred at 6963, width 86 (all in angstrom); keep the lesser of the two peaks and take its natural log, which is 3.11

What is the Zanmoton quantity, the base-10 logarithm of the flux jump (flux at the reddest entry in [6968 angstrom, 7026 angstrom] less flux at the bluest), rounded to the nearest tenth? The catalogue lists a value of 0.1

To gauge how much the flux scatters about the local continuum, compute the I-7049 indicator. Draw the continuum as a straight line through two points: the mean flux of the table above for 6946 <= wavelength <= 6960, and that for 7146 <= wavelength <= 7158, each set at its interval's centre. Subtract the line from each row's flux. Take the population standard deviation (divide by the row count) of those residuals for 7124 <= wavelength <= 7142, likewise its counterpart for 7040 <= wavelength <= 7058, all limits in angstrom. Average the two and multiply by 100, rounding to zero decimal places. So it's 39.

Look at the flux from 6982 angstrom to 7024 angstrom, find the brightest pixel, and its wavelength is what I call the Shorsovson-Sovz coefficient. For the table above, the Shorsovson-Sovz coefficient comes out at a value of 7023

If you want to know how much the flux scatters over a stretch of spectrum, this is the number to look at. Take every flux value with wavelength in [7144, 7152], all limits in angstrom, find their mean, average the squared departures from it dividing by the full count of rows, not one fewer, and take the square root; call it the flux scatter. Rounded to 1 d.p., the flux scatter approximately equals 0.1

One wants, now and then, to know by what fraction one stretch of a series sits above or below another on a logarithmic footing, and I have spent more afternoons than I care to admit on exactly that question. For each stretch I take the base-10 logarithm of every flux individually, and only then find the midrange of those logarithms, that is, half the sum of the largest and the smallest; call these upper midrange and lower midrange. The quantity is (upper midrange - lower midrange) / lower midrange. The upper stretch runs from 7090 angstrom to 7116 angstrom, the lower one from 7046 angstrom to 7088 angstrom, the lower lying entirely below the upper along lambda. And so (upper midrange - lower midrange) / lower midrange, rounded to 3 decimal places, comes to -0.029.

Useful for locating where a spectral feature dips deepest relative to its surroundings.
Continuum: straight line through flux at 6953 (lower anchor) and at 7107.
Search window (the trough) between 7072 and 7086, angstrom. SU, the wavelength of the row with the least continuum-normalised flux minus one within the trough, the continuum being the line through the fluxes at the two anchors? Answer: 7079 angstrom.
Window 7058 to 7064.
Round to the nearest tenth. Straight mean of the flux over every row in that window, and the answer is 19.4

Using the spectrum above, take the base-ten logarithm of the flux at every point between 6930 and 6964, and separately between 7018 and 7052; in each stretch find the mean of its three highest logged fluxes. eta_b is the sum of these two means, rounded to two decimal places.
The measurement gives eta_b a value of 2.67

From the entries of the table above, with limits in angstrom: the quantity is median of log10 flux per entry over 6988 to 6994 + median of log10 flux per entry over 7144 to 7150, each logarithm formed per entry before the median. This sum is 2.54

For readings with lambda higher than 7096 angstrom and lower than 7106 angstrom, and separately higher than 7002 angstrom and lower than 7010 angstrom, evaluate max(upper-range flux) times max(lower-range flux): 413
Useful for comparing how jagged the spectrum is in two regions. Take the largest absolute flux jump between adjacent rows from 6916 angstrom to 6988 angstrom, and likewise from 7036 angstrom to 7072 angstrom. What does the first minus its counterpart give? 0.2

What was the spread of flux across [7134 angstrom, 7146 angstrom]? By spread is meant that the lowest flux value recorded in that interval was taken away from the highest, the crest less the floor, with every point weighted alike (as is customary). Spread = 1.4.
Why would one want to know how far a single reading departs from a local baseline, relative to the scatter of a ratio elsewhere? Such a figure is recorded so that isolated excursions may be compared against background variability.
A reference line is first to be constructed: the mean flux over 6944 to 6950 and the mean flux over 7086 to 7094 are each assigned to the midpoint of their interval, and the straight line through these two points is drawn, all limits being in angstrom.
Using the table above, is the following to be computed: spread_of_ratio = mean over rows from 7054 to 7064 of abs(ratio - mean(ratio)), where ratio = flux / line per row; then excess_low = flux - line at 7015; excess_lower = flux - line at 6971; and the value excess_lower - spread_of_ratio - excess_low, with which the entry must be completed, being -1.2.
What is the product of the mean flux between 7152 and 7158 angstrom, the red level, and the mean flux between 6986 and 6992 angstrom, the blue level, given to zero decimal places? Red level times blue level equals 373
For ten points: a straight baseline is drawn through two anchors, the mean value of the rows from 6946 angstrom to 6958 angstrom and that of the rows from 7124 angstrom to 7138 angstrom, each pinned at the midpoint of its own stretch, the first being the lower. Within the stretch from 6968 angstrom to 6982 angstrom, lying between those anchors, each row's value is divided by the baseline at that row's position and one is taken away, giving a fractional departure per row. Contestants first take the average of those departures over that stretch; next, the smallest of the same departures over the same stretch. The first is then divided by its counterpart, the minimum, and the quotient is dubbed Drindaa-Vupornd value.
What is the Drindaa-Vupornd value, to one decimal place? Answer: 4.9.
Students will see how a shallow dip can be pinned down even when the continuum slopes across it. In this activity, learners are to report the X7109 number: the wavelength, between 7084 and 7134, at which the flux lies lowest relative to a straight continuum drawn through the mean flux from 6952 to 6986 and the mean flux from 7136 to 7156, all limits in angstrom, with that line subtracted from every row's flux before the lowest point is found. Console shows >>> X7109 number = 7115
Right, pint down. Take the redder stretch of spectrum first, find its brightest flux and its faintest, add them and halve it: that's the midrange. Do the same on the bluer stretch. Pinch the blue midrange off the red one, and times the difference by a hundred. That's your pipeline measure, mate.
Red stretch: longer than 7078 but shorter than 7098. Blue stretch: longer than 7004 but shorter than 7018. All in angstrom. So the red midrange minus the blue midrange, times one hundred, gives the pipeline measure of -40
